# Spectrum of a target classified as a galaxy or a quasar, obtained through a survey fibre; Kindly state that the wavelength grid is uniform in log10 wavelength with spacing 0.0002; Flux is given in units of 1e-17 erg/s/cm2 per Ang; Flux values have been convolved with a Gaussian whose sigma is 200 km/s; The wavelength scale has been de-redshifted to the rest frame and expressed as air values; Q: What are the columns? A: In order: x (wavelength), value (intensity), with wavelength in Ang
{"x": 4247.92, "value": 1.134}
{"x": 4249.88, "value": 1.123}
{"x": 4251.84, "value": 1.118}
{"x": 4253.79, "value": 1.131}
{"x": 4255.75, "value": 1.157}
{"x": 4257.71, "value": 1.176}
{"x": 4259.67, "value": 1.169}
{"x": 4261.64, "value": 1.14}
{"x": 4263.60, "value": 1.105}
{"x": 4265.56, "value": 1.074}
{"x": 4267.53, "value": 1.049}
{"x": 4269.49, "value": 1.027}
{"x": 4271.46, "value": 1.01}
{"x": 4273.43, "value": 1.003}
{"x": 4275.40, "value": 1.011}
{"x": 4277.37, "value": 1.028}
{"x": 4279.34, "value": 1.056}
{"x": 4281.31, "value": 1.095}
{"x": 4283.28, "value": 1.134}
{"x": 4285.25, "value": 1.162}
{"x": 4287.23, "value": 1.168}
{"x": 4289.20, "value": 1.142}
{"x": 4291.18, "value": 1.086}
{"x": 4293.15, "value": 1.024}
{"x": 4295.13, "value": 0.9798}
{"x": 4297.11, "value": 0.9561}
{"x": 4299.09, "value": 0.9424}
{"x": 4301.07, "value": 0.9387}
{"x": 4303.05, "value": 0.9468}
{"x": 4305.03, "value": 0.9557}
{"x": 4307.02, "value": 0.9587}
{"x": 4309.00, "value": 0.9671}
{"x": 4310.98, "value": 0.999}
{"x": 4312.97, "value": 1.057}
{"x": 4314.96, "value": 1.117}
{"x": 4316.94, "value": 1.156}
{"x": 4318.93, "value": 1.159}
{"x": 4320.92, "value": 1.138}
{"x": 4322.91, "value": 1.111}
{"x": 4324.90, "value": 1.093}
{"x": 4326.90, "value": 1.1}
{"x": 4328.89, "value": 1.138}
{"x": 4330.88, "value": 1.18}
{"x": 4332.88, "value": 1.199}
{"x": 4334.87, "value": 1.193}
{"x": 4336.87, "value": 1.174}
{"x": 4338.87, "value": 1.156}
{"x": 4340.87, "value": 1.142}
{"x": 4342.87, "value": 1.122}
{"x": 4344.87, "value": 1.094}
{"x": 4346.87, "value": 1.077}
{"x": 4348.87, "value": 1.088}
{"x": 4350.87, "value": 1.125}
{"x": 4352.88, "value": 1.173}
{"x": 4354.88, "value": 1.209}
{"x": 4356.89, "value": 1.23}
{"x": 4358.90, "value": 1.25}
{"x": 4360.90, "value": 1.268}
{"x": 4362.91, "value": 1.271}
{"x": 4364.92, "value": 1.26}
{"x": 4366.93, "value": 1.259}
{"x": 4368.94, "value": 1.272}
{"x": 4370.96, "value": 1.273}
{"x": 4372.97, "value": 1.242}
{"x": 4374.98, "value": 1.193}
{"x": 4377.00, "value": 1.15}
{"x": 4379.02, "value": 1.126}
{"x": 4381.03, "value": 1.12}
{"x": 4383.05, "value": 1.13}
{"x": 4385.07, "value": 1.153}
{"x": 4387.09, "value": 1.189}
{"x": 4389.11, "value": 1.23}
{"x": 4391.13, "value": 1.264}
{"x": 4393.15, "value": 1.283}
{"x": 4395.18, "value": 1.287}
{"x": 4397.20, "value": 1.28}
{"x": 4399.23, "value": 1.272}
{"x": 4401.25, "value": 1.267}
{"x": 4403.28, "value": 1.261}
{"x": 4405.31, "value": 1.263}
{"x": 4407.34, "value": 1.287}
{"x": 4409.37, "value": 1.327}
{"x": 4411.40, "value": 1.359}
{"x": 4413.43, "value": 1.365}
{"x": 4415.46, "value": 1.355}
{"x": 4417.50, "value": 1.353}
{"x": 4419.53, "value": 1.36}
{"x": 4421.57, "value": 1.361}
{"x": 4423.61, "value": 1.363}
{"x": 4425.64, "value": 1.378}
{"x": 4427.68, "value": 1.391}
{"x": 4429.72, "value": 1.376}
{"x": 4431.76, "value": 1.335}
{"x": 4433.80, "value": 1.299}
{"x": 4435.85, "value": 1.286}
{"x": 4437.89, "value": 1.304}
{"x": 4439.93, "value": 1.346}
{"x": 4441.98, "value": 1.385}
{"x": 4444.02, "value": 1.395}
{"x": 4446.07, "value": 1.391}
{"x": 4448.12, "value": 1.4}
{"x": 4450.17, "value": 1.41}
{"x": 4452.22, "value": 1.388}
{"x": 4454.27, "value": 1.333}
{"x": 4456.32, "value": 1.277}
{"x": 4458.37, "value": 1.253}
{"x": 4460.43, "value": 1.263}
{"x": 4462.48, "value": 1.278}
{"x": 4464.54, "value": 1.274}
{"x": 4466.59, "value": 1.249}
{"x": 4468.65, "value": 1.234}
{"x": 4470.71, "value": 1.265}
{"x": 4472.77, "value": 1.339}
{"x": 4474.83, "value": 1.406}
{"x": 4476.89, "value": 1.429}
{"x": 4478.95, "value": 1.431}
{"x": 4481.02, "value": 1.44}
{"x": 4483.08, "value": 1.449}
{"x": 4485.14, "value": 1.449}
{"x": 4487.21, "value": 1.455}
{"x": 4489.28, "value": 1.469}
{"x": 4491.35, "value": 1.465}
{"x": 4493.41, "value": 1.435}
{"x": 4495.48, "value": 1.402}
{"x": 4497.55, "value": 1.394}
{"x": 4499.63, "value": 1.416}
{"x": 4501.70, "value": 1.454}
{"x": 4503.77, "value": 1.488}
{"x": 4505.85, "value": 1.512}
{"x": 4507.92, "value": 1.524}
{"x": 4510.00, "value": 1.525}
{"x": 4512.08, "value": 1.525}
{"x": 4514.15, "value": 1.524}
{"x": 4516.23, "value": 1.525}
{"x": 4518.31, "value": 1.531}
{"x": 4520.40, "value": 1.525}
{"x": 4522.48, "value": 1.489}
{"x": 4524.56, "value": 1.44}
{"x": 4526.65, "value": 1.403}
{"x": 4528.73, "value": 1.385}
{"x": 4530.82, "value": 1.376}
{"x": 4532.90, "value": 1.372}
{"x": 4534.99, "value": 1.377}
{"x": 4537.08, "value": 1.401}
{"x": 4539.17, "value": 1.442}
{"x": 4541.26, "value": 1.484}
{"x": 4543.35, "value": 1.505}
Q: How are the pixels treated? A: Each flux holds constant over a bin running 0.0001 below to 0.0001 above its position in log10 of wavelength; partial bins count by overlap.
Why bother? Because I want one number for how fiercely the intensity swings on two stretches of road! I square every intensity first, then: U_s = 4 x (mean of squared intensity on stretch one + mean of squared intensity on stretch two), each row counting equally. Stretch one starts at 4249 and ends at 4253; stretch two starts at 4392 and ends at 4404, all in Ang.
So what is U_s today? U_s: 11.5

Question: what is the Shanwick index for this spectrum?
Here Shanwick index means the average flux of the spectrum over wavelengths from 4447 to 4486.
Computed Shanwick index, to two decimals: 1.35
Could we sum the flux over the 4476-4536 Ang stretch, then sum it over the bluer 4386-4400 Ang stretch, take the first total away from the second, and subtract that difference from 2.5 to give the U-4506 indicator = 36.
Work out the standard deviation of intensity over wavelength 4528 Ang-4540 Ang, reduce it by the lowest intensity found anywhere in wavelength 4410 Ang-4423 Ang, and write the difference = -1.33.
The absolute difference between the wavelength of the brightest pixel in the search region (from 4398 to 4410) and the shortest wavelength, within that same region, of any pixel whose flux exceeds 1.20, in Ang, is 10.1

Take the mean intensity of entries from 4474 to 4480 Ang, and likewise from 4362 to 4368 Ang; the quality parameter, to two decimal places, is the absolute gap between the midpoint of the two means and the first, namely 0.08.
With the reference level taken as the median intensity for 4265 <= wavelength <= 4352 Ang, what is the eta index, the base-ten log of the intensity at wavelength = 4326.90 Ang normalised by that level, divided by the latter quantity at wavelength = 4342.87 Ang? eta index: 0.3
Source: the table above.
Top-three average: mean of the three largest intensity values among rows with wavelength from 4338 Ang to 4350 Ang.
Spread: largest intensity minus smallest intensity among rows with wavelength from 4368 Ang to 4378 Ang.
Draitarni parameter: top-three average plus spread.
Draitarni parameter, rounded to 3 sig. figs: 1.26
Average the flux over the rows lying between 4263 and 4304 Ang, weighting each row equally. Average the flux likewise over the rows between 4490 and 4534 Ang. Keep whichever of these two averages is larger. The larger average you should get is 1.46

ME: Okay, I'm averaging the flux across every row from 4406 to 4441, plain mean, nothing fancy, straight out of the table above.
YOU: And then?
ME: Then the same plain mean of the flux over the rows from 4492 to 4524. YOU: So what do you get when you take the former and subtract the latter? -0.14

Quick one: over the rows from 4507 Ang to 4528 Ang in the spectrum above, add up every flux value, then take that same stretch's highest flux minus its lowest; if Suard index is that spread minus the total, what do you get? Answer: -15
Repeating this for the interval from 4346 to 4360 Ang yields -8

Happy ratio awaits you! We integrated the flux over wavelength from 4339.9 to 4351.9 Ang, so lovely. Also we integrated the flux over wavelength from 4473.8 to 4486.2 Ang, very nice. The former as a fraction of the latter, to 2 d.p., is 0.75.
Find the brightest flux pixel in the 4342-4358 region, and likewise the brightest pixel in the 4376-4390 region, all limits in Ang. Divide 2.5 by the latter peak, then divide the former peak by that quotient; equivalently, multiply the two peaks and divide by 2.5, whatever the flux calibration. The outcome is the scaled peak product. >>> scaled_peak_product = 0.61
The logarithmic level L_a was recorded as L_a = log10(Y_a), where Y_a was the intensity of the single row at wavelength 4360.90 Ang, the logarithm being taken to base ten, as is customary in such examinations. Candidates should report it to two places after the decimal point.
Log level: 0.10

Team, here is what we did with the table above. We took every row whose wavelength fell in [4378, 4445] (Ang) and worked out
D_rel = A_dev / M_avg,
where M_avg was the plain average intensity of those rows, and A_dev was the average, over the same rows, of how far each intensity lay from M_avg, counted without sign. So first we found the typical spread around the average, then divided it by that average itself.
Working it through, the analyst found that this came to 0.048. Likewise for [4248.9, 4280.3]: 0.050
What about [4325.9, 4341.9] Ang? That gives 0.023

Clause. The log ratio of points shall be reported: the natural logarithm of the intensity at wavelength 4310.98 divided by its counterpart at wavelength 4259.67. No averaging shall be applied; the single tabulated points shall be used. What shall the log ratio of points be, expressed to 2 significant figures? -0.16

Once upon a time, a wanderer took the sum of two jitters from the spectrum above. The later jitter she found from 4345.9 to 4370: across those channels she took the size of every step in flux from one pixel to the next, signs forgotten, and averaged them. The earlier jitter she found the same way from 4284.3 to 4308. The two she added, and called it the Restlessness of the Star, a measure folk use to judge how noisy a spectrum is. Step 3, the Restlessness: 0.043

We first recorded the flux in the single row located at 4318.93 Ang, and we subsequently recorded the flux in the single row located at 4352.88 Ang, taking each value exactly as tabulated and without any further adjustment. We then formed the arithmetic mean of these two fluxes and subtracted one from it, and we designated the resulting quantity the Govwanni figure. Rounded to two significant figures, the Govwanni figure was 0.17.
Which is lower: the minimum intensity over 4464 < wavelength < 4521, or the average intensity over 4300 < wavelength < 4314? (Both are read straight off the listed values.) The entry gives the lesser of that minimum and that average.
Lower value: 0.97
